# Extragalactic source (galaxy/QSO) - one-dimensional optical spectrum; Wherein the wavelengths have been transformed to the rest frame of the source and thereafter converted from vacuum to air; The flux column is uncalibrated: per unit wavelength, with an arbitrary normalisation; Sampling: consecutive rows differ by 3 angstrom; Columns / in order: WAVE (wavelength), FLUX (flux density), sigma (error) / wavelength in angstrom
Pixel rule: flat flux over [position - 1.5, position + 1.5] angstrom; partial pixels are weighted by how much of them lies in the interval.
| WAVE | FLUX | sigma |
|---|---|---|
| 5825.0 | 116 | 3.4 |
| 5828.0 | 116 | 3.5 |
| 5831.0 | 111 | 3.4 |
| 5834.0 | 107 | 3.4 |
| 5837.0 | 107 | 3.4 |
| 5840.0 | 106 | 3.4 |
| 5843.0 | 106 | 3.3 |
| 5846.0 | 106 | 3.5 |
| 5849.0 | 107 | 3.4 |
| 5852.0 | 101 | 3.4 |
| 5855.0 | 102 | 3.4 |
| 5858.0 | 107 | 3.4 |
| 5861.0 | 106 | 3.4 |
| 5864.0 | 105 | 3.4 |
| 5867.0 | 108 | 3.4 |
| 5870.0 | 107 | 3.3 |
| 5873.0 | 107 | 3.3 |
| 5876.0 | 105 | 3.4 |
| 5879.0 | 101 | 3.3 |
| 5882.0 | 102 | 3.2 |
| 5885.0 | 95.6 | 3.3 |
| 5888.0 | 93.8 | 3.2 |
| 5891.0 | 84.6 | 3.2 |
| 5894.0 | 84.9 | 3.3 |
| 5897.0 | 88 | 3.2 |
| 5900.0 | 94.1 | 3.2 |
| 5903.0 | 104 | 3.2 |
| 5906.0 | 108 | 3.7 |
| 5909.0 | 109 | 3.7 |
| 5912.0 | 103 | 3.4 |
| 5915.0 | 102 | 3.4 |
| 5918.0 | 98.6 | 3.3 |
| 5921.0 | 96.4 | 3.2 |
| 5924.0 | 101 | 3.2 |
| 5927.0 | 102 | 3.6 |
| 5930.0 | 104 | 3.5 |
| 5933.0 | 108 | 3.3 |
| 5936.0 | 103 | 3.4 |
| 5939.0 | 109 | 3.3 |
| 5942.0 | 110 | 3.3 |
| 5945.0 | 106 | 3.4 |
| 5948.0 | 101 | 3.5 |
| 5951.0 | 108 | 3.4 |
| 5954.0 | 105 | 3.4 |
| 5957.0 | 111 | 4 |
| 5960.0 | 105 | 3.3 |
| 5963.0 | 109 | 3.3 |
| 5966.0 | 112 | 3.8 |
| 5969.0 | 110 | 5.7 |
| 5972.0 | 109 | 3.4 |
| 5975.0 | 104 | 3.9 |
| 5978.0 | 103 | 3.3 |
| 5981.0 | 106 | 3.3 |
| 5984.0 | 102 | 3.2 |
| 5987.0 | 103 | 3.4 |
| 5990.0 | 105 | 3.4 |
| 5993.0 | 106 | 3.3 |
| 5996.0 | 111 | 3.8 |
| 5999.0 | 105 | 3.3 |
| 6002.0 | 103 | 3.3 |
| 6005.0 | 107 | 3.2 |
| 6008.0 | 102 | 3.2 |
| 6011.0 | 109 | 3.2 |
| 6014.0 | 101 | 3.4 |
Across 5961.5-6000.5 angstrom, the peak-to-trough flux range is 10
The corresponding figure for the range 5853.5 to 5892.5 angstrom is 23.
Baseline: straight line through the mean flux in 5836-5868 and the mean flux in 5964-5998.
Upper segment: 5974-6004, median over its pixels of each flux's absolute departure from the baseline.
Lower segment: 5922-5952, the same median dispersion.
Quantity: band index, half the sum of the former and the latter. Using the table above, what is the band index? 3.0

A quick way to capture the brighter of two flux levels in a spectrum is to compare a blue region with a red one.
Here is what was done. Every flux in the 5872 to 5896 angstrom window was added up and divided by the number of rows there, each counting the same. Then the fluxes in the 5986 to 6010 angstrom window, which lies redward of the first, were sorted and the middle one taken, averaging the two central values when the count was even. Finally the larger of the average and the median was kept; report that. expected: 105.0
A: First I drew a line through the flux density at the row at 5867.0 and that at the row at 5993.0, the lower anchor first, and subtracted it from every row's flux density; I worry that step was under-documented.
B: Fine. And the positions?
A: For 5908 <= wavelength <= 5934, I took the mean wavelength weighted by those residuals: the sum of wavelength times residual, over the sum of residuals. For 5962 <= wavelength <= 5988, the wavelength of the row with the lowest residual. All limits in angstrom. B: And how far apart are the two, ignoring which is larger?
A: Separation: 63.3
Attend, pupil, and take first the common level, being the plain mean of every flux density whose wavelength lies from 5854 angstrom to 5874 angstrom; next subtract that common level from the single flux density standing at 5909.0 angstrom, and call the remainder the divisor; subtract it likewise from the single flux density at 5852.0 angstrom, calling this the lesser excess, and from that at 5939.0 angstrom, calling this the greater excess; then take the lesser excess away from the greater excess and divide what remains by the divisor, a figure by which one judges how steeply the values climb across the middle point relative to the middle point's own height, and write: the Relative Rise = 2.7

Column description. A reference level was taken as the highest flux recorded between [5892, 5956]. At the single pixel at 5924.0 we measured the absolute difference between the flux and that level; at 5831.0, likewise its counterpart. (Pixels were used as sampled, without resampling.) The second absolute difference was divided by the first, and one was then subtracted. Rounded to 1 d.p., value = -0.9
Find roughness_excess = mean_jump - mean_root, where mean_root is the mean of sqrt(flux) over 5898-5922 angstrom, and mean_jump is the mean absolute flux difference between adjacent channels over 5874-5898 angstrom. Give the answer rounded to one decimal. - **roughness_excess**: -6.4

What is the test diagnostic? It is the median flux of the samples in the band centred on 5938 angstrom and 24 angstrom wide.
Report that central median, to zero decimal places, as 105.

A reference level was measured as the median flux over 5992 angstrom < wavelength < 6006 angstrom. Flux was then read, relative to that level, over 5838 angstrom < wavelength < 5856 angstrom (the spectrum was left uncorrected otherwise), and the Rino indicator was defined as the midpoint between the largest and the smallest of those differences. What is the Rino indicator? -2.0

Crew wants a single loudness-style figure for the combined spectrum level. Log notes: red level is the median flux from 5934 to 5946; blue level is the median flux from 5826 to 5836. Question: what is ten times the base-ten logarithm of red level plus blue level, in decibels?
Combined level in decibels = 23.39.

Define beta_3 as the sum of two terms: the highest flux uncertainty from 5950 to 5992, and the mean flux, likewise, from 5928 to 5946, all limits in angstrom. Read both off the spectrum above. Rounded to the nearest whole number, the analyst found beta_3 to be 112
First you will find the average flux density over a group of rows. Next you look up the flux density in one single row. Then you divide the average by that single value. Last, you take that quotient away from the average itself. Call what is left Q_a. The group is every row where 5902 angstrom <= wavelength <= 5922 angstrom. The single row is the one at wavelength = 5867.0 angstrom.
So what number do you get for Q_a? 102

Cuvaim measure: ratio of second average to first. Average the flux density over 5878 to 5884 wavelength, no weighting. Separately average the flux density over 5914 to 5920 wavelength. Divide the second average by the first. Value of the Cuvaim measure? 0.99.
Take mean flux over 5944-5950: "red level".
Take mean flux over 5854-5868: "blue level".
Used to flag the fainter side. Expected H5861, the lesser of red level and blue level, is 104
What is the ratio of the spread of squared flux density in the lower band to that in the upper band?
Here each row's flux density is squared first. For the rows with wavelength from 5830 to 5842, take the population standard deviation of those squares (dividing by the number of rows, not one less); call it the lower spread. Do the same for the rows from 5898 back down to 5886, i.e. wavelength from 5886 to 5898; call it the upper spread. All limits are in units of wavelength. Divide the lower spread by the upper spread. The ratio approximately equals 0.63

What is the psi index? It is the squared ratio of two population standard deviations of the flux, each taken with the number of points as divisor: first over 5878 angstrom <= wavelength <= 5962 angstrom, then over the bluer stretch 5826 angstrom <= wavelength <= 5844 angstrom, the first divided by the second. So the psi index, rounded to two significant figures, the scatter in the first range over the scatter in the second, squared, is 3.8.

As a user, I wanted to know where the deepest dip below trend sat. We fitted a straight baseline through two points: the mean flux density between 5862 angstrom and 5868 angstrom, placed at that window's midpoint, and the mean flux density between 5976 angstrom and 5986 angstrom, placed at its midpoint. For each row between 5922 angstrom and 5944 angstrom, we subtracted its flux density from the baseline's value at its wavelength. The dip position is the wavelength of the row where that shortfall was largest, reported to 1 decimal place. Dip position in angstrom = 5924.0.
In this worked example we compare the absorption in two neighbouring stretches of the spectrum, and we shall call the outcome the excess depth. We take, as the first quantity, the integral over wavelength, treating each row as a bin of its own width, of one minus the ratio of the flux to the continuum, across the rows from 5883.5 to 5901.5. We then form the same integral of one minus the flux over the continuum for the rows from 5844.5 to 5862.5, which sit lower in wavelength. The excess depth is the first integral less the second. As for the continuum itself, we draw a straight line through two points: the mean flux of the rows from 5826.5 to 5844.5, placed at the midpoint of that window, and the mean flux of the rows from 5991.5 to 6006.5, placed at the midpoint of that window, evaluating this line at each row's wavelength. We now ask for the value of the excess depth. 2.4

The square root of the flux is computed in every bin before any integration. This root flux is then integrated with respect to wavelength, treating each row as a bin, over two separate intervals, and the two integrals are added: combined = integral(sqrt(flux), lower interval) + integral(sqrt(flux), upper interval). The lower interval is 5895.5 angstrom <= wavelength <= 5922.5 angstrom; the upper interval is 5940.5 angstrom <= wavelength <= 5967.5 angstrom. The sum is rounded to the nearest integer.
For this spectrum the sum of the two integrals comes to 550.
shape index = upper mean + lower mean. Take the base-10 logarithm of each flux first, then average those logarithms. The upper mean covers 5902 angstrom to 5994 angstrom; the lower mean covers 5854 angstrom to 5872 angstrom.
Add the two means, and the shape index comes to 4.05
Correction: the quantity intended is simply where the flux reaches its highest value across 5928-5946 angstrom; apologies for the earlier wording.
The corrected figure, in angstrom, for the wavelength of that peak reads 5942.0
